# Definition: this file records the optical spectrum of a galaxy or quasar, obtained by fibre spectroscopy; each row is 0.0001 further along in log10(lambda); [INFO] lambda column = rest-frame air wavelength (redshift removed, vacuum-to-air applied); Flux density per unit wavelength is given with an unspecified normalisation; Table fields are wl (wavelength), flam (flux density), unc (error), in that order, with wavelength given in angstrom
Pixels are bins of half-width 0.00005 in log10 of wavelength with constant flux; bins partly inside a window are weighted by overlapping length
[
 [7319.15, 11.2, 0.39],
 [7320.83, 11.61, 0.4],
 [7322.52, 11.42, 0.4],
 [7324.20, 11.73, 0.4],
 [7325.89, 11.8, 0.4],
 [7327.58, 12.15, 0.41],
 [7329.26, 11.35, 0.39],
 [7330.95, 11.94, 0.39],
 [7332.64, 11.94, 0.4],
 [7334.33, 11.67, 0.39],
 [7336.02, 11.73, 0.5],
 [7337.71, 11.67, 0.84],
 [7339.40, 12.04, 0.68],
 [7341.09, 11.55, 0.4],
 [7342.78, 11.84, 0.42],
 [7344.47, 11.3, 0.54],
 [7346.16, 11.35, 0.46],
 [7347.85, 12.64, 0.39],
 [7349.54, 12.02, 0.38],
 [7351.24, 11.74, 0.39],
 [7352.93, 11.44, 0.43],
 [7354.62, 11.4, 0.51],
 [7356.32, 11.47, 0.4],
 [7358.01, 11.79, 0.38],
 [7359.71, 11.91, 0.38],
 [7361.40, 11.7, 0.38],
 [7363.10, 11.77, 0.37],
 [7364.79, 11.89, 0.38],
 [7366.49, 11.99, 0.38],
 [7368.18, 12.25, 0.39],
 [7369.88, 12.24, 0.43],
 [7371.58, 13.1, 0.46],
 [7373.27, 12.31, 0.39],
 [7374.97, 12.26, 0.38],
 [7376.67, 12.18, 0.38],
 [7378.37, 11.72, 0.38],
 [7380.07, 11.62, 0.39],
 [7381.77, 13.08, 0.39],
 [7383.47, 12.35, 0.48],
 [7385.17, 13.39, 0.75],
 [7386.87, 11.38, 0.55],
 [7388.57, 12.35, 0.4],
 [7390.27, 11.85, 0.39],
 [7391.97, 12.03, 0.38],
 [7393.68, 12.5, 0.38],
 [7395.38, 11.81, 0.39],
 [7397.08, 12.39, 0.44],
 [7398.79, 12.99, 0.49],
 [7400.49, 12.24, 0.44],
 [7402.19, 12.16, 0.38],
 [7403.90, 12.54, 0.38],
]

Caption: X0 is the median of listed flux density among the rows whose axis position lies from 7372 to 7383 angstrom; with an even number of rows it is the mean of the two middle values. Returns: 12.22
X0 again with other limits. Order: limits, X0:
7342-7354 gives 11.74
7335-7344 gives 11.73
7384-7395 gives 12.19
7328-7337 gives 11.73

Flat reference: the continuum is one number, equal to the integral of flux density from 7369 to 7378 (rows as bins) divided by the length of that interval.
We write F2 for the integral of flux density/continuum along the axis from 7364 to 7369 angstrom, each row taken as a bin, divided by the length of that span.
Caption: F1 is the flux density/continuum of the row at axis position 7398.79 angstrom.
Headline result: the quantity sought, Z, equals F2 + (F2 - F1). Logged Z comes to 0.90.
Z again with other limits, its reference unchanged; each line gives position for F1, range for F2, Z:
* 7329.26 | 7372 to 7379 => 1.05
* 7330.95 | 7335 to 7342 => 0.93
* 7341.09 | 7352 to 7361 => 0.94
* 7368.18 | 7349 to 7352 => 0.92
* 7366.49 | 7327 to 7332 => 0.94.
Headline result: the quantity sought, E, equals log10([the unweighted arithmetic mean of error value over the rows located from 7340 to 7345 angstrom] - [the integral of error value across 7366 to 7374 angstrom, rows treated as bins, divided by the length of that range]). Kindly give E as -1.4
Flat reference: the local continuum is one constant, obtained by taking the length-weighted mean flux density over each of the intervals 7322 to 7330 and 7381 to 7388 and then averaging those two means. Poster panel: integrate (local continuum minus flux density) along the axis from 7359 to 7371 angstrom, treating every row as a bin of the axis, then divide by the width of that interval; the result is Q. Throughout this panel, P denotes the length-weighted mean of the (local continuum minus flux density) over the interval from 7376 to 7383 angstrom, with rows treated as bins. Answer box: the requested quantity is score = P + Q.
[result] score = 0.11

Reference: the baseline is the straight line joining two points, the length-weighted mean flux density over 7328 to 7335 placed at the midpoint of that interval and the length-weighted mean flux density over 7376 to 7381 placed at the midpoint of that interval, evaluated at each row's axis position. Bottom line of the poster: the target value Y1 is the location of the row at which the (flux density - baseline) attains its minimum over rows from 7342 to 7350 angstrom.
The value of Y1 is 7344.47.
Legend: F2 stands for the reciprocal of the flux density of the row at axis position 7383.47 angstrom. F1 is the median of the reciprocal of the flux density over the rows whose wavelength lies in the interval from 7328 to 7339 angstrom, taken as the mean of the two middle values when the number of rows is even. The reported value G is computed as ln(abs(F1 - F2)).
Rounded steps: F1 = 0.0855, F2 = 0.0810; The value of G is -5.4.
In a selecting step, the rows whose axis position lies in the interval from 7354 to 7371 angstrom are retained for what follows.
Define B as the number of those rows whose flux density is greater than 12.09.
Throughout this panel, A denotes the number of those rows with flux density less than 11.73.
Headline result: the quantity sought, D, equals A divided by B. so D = 1.5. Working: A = 3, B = 2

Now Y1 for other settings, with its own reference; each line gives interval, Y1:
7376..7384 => 7380.07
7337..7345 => 7344.47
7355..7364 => 7356.32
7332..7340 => 7337.71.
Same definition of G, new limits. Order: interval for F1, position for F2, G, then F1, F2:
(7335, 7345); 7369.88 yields -5.6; 0.0855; 0.0817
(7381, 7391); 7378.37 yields -5.4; 0.0810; 0.0853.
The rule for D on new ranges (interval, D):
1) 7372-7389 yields 0.4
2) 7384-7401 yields 0.2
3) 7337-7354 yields 5.0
